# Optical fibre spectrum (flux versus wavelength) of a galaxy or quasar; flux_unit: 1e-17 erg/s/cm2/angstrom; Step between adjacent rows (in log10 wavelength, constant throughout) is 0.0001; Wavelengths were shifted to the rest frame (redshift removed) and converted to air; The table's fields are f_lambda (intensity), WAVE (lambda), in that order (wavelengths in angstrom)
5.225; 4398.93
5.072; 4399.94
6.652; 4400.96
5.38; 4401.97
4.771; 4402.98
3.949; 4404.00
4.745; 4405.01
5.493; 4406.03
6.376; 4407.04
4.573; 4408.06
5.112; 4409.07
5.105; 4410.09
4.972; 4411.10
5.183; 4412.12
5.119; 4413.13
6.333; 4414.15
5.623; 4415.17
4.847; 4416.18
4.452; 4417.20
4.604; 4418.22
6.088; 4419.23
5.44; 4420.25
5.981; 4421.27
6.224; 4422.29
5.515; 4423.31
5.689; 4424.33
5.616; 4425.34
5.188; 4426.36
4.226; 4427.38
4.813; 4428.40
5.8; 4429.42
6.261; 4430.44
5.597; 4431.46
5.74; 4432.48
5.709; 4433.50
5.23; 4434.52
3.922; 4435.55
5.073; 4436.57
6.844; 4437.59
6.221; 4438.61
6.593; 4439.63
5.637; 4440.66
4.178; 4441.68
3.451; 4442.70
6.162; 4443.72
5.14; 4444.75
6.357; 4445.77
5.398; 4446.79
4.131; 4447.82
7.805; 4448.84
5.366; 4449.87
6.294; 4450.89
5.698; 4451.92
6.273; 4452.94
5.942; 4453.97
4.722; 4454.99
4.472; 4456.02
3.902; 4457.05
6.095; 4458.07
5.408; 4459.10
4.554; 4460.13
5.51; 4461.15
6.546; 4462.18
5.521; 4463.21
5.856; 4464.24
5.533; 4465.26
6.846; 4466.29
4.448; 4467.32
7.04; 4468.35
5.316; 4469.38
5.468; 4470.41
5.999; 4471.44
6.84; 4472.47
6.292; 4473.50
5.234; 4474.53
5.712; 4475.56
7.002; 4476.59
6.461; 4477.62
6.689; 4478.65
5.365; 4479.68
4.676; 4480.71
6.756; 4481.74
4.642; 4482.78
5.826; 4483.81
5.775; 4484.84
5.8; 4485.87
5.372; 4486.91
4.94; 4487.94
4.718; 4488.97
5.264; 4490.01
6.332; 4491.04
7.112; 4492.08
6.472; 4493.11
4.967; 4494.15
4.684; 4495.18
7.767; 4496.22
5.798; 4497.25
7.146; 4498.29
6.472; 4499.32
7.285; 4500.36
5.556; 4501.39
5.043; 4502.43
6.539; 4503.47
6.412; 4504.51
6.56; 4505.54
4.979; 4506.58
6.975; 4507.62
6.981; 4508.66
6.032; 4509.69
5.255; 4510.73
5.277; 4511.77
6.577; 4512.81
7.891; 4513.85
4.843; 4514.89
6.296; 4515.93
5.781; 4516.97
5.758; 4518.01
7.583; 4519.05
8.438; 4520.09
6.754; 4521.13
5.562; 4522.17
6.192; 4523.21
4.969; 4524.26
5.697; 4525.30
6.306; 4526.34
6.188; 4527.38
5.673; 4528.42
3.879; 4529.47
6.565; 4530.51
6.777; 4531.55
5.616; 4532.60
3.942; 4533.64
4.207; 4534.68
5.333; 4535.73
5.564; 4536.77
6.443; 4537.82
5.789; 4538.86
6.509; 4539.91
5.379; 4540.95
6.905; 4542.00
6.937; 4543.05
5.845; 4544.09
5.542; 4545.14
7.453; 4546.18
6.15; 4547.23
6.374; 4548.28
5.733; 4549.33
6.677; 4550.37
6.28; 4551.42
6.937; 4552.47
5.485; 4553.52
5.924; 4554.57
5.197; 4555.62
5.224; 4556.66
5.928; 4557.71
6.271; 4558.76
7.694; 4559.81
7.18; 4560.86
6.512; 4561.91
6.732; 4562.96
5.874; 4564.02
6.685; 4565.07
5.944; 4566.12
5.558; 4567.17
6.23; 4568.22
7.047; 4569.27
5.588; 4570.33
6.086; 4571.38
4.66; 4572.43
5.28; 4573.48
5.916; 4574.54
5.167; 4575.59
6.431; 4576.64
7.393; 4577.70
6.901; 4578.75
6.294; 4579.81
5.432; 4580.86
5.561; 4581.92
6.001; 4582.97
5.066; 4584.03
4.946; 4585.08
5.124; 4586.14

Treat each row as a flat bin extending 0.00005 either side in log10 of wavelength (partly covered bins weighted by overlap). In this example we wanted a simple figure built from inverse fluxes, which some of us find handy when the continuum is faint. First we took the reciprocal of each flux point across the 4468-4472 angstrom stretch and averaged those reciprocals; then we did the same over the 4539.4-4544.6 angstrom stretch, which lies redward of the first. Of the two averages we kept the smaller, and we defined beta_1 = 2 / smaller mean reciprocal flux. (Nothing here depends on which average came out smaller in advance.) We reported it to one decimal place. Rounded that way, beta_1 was 12.5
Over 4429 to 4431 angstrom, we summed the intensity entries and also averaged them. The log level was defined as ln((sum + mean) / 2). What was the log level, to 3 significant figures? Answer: 2.20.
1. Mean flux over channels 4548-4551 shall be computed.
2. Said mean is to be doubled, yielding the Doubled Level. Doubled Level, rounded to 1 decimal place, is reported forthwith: 12.5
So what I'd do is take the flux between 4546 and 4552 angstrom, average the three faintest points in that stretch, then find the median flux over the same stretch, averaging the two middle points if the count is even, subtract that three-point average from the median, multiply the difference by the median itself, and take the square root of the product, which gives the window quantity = 1.31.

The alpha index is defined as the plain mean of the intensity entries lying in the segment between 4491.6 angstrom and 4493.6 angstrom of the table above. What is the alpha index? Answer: 6.8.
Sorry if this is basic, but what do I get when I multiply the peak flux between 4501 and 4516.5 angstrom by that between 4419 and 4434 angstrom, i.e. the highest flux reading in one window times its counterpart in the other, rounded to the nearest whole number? 49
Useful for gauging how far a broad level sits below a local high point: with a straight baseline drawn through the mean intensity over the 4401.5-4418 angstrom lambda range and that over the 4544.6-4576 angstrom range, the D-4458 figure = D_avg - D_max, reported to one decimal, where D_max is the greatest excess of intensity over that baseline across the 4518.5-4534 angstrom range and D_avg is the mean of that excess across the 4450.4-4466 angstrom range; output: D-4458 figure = -2.5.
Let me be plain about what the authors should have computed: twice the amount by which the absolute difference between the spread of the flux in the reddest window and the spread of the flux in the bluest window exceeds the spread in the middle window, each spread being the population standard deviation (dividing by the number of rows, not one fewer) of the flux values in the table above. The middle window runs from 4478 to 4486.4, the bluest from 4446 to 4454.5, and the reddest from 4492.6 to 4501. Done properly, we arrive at -1.4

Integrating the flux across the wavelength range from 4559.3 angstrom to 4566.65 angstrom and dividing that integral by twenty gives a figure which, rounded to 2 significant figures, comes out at 2.4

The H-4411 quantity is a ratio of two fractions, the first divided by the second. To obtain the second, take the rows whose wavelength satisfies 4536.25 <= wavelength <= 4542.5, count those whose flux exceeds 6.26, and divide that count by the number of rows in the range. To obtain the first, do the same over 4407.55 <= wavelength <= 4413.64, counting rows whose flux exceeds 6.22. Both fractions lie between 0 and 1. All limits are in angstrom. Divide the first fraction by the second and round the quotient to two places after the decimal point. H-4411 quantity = 0.00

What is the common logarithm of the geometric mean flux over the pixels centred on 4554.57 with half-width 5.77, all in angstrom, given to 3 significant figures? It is 0.784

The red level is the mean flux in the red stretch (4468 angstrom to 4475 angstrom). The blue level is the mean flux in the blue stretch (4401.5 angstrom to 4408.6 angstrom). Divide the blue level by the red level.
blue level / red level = 0.84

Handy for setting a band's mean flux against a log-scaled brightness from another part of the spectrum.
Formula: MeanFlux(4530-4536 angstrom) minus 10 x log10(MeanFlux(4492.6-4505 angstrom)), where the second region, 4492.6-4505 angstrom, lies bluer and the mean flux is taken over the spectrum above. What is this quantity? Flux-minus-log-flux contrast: -2.50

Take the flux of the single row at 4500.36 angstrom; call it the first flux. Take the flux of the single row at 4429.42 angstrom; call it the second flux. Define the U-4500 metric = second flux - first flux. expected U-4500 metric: -1.5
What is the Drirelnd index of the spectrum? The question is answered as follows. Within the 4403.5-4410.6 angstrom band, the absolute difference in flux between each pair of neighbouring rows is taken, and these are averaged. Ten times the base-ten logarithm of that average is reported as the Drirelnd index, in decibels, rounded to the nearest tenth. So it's -1.0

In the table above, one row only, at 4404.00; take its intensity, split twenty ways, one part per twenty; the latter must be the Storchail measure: 0.20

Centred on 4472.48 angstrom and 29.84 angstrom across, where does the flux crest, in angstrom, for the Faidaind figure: 4468.35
